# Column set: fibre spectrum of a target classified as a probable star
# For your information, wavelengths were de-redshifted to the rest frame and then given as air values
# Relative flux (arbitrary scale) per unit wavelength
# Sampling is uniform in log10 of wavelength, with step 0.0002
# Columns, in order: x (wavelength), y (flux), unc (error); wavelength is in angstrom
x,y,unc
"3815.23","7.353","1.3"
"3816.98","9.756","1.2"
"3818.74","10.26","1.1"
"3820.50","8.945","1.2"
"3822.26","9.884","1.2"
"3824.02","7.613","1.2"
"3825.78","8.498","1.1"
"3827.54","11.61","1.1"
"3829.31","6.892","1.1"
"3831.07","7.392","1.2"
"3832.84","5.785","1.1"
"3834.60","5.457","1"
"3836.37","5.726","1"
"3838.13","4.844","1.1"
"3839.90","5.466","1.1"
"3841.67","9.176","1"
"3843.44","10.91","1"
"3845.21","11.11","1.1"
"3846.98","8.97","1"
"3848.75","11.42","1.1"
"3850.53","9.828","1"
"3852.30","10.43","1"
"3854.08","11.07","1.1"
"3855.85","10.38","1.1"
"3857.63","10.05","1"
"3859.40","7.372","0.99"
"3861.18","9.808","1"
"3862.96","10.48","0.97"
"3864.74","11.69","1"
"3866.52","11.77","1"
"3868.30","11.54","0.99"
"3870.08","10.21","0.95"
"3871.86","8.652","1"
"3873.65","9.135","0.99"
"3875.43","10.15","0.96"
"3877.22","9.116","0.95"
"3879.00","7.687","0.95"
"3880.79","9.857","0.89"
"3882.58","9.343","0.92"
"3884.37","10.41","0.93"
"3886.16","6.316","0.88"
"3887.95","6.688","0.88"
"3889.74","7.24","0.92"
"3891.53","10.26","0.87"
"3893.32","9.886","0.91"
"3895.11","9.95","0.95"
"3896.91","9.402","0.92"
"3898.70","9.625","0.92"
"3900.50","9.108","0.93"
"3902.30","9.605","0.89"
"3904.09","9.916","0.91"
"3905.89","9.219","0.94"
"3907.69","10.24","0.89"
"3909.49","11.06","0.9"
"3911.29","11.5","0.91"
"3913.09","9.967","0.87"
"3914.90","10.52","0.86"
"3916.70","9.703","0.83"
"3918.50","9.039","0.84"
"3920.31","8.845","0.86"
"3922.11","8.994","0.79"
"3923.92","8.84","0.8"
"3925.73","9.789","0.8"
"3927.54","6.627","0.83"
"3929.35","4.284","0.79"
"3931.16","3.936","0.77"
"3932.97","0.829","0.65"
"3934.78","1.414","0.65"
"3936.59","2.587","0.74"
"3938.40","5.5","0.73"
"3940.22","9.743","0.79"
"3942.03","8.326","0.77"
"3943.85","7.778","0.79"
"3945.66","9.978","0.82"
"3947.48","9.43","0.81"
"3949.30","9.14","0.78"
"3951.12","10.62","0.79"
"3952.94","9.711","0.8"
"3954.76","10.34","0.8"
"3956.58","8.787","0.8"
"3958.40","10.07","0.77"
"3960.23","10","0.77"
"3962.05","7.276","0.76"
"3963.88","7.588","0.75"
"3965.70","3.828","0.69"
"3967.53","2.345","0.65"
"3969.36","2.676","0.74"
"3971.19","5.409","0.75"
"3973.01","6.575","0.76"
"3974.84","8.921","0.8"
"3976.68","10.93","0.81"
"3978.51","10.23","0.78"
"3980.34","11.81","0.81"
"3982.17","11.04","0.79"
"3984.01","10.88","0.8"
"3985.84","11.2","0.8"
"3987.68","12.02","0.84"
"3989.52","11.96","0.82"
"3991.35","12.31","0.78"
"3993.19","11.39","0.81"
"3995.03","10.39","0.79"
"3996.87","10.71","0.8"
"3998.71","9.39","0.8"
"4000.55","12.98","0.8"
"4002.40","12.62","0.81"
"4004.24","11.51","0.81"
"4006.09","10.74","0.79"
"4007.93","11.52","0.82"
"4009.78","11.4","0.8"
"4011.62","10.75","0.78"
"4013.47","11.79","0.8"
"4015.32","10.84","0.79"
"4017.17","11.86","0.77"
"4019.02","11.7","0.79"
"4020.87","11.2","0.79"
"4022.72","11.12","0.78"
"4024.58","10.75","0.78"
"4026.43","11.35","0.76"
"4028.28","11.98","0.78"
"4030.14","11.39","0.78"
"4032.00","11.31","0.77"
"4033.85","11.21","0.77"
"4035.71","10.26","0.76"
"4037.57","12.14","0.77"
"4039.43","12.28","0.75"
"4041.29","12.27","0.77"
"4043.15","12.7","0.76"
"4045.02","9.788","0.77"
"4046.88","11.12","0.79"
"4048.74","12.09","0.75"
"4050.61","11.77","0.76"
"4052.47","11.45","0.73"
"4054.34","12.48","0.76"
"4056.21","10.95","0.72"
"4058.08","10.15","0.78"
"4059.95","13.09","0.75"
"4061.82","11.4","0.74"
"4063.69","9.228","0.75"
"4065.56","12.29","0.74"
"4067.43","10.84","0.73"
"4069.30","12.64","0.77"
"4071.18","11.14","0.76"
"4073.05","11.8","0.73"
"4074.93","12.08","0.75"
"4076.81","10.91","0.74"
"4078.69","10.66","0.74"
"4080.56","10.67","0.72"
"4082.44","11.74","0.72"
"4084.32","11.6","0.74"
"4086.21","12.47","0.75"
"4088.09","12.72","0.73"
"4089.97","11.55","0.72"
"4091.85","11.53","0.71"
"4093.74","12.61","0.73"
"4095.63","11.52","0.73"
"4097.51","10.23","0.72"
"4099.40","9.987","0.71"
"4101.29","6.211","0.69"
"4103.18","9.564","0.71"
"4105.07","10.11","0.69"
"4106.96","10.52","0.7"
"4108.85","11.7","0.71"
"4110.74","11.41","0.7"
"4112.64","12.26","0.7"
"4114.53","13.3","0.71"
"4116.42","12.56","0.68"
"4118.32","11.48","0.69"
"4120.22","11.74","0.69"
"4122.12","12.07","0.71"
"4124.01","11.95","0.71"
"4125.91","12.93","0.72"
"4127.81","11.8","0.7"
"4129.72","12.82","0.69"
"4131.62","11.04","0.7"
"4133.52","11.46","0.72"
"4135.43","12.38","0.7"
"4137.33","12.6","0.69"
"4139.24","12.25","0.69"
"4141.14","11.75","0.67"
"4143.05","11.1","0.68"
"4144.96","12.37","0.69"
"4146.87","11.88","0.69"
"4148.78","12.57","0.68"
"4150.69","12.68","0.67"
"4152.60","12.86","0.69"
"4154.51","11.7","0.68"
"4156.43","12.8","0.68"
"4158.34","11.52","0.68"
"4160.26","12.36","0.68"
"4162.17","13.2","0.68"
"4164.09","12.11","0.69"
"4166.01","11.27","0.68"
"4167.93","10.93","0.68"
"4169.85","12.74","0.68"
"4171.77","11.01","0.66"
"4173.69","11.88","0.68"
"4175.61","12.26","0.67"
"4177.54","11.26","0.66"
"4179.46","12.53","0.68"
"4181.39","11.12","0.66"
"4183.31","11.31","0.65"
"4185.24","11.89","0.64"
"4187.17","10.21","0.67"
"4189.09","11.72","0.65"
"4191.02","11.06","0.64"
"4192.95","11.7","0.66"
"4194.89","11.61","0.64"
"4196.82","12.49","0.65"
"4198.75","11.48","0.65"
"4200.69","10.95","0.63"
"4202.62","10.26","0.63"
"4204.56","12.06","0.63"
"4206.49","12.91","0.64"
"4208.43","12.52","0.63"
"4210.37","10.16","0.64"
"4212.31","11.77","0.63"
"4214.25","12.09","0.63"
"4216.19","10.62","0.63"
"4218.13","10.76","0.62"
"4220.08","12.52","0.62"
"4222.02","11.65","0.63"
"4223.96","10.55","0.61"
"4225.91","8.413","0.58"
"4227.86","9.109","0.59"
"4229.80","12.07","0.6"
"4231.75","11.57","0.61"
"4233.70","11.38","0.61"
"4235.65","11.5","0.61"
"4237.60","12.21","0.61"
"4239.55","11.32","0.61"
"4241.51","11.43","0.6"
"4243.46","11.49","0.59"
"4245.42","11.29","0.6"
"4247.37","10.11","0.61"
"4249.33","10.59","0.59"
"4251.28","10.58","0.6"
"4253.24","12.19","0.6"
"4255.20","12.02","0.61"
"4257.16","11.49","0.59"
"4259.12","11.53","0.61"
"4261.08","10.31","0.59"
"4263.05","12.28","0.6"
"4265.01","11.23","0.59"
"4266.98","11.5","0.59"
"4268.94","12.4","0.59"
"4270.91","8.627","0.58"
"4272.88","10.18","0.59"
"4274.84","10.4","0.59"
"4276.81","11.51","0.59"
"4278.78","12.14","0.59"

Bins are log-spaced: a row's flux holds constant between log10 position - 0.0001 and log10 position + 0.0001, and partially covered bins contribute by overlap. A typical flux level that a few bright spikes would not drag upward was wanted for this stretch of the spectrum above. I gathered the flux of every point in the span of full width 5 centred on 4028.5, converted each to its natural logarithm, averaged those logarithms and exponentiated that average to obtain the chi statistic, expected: 11.6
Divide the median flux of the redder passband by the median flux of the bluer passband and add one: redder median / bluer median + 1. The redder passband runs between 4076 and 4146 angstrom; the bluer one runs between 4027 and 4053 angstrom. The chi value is 2.008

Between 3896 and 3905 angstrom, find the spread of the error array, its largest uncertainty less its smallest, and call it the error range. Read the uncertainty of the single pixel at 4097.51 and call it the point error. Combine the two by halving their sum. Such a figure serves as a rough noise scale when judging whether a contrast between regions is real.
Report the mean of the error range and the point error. 0.38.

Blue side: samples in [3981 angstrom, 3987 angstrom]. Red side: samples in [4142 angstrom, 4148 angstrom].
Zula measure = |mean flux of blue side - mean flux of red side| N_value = 0.7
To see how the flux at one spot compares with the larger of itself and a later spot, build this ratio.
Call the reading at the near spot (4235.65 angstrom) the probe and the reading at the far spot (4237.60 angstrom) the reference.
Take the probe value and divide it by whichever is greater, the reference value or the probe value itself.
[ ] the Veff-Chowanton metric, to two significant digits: 0.94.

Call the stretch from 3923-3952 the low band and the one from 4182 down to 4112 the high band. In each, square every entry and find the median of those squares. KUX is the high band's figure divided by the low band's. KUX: 2.3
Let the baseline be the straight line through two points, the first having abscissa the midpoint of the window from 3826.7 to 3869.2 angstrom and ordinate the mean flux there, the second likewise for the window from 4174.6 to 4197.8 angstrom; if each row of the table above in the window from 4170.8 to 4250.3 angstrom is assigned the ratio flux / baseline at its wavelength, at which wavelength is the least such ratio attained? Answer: 4225.91 angstrom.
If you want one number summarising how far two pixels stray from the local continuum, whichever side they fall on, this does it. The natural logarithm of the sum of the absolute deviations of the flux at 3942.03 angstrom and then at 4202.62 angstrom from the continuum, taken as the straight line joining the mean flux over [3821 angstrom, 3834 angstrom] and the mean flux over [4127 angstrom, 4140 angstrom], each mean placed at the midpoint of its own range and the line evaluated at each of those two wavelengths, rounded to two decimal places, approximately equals 1.38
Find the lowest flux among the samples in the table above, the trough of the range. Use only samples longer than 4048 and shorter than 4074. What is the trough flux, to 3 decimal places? 9.228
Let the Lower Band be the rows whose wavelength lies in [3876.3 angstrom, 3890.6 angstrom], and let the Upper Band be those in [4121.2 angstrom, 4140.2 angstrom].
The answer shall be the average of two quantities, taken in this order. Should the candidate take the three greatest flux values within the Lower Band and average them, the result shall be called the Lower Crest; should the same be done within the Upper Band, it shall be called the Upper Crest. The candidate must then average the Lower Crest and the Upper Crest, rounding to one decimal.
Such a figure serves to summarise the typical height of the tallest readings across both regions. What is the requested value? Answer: 11.3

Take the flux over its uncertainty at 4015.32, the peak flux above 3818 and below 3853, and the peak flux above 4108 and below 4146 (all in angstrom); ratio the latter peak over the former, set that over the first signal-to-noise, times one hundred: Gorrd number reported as 8.3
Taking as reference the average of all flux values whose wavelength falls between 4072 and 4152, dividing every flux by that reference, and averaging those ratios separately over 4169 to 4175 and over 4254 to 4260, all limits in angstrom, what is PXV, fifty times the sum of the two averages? 102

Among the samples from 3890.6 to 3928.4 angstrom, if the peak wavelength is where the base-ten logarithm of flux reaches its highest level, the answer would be 3911.29 angstrom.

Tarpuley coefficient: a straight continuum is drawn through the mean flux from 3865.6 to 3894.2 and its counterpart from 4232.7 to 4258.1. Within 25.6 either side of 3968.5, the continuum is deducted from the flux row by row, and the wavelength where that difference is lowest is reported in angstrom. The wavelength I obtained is 3967.53 angstrom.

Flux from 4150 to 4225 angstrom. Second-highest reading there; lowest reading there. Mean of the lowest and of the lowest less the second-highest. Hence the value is 3.7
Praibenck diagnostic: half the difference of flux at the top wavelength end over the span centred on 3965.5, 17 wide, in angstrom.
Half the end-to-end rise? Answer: -1.7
